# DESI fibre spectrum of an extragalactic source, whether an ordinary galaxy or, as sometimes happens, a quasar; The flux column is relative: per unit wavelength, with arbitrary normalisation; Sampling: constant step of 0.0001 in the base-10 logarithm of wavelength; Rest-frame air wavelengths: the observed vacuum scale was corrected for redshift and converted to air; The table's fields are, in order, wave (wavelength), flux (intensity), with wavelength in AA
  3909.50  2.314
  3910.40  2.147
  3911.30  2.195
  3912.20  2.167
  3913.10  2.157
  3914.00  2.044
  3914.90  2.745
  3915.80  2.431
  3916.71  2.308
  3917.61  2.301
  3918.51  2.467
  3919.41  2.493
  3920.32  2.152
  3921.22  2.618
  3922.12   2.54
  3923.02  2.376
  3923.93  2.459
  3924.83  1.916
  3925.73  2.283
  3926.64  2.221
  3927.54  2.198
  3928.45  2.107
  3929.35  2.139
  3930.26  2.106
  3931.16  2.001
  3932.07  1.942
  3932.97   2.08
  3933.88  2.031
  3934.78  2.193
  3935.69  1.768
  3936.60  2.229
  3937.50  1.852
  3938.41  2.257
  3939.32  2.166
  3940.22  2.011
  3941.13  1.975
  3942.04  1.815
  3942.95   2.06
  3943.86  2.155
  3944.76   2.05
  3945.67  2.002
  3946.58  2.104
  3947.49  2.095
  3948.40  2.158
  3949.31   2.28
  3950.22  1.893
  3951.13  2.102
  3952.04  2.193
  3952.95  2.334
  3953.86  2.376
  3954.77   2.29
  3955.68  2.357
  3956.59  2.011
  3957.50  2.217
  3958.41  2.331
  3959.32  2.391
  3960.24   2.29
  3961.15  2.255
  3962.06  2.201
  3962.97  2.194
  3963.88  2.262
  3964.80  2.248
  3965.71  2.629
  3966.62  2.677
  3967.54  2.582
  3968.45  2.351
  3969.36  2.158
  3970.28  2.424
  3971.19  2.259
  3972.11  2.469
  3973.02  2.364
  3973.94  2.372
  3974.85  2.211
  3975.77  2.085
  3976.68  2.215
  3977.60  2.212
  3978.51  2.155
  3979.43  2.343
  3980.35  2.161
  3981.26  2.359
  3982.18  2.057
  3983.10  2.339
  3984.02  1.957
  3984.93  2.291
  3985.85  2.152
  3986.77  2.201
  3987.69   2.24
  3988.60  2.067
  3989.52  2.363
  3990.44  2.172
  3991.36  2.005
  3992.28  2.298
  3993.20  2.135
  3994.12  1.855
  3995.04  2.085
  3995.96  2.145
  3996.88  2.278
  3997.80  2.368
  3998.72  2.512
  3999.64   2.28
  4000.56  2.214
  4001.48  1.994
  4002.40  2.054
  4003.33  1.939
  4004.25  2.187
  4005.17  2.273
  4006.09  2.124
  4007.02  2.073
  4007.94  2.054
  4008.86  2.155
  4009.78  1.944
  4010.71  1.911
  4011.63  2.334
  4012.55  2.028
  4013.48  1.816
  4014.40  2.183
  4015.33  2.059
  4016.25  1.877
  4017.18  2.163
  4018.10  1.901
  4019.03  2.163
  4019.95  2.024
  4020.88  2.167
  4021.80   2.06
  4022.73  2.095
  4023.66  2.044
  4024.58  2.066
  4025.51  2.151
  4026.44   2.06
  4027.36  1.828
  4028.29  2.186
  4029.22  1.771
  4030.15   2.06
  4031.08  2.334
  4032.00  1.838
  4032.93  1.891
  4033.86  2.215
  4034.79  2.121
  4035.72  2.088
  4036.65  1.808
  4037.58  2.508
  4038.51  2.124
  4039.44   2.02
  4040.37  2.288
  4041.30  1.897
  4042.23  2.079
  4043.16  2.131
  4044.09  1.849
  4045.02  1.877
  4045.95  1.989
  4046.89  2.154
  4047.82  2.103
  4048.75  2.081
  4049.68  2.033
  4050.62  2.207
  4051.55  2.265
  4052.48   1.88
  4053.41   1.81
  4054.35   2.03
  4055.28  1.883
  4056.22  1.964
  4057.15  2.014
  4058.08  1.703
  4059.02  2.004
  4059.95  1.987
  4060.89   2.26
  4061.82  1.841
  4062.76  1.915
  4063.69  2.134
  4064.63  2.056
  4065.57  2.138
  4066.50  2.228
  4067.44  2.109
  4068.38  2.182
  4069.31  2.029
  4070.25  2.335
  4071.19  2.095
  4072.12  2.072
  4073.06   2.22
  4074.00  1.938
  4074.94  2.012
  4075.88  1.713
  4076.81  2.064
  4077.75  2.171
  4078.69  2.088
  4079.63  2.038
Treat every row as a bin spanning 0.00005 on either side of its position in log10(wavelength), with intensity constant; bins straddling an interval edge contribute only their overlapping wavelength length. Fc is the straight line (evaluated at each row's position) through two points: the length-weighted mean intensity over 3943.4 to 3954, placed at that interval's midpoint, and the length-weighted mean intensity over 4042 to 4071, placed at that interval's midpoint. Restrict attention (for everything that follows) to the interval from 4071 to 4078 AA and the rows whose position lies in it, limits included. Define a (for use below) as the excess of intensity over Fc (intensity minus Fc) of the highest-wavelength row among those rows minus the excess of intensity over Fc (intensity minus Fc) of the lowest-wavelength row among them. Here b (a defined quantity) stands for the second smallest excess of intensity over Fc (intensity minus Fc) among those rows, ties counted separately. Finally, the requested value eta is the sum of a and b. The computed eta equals -0.01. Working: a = 0.08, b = -0.09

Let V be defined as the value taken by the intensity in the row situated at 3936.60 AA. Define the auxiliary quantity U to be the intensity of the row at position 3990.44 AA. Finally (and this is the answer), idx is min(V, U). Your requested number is 2.17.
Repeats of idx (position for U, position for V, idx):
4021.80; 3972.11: 2.06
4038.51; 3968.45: 2.12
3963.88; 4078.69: 2.09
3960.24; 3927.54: 2.20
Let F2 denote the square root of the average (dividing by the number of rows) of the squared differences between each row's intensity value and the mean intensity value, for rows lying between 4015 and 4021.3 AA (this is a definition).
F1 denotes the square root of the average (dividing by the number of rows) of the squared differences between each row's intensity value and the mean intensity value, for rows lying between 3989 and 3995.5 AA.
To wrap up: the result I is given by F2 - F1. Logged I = -0.045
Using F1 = 0.159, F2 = 0.115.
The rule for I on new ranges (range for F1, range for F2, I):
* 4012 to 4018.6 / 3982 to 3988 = -0.009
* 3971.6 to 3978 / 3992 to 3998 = 0.037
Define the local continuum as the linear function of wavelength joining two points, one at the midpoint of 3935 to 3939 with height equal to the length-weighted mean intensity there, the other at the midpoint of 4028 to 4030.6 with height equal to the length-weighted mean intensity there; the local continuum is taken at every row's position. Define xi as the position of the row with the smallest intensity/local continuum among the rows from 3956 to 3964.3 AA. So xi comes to 3956.59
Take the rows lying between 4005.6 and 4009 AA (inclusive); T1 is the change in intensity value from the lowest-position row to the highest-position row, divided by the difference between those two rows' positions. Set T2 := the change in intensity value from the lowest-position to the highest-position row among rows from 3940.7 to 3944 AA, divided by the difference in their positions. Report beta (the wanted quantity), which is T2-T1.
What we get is 0.05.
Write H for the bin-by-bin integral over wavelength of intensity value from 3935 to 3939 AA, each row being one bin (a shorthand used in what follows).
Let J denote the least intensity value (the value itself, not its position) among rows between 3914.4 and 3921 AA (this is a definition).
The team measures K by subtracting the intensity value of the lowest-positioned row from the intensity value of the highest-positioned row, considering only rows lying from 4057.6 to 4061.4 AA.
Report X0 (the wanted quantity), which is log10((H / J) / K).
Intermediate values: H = 8.1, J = 2.152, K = 0.56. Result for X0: 0.83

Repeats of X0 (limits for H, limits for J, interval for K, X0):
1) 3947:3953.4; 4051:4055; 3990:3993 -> 1.78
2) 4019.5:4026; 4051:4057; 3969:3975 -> 2.15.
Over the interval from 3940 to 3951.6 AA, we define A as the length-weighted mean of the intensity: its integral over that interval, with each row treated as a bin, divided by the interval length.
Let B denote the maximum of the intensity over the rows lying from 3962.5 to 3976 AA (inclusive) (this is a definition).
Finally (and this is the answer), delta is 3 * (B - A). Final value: 1.87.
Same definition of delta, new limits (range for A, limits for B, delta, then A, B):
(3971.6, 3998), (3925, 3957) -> 0.52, 2.20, 2.376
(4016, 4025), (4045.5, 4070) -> 0.61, 2.06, 2.265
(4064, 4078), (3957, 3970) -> 1.76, 2.09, 2.677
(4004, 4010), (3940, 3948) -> 0.10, 2.12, 2.155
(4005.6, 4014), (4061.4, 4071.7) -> 0.85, 2.05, 2.335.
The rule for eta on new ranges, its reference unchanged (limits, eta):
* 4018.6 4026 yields -0.03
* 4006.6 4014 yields -0.42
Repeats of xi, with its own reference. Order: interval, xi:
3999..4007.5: 4003.33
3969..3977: 3975.77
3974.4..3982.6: 3982.18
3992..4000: 3994.12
